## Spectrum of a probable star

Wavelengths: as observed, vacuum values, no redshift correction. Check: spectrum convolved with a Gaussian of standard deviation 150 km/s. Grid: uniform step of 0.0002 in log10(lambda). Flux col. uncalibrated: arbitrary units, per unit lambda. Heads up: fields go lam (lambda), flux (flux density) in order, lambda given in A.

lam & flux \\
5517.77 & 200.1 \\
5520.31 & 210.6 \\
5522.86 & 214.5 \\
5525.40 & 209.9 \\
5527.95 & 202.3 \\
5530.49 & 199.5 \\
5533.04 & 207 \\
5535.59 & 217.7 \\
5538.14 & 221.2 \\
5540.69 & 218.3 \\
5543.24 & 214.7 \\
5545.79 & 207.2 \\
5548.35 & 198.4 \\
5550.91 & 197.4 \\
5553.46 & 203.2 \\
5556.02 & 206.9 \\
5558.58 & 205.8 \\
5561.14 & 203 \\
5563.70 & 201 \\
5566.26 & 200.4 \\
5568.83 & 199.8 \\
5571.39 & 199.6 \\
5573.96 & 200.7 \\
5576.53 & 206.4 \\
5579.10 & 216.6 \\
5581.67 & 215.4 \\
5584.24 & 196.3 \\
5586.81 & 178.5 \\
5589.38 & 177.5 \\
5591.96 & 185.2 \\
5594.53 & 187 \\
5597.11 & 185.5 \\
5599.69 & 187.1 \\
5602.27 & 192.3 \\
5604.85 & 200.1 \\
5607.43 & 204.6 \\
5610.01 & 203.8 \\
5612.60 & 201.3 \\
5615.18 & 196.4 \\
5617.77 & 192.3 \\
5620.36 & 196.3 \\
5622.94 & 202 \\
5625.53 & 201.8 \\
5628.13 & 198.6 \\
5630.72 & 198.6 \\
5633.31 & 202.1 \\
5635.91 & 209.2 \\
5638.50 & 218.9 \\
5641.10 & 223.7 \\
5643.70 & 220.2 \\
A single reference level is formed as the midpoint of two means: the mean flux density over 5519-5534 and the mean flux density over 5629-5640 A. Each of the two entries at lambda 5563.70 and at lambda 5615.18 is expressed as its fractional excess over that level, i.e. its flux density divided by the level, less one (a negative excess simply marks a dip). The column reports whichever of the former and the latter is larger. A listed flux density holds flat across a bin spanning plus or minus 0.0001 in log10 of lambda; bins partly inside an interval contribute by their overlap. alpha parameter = -0.03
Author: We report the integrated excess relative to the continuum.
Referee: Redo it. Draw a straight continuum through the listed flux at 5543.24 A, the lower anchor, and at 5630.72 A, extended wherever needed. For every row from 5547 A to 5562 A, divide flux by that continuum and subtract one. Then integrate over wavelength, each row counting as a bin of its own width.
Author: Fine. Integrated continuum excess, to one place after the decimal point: -0.7 A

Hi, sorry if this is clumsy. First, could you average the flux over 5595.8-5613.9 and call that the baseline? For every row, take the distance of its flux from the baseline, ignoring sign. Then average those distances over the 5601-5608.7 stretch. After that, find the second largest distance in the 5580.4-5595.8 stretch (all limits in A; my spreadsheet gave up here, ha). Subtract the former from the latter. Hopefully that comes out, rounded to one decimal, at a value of 13.5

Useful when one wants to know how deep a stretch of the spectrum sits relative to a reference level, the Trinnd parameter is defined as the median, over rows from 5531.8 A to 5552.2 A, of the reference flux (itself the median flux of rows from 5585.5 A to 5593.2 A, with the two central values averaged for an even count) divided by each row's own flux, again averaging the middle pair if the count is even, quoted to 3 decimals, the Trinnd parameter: 0.846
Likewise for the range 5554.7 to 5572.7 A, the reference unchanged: 0.888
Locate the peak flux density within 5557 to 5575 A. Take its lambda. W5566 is 5558.58 A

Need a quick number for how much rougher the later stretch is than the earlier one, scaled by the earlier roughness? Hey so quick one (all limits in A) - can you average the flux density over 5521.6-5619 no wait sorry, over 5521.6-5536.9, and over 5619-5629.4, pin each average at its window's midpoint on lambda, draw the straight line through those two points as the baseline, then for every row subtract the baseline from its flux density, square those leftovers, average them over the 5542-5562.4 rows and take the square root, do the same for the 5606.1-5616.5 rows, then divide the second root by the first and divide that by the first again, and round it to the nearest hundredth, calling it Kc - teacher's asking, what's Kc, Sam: 0.11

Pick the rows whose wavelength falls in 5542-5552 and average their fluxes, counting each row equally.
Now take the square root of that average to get 14.3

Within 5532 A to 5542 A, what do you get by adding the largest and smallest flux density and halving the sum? 214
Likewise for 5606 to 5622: 198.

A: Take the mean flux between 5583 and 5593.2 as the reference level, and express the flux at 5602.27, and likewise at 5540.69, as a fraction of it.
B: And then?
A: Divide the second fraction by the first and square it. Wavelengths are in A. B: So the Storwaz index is 1.29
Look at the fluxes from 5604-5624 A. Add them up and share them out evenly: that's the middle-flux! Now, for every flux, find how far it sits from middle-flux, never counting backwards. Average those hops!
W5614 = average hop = 3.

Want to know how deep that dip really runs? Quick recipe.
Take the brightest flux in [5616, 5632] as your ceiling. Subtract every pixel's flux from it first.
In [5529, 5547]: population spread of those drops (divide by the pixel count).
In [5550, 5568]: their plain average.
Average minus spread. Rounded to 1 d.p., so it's -7.8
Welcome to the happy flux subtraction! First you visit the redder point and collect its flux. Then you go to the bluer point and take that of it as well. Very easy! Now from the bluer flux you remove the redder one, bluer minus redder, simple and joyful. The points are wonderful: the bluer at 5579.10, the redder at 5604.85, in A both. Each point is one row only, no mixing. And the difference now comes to 16.5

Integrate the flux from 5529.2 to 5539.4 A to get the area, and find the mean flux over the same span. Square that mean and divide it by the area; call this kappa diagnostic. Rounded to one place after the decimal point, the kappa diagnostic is 20.7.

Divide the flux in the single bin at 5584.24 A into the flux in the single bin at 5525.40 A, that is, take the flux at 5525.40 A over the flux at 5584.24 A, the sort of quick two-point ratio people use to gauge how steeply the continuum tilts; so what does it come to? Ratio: 1.07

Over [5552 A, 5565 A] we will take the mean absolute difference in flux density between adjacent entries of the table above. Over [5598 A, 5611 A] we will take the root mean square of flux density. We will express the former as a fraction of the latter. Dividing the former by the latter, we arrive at 0.012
